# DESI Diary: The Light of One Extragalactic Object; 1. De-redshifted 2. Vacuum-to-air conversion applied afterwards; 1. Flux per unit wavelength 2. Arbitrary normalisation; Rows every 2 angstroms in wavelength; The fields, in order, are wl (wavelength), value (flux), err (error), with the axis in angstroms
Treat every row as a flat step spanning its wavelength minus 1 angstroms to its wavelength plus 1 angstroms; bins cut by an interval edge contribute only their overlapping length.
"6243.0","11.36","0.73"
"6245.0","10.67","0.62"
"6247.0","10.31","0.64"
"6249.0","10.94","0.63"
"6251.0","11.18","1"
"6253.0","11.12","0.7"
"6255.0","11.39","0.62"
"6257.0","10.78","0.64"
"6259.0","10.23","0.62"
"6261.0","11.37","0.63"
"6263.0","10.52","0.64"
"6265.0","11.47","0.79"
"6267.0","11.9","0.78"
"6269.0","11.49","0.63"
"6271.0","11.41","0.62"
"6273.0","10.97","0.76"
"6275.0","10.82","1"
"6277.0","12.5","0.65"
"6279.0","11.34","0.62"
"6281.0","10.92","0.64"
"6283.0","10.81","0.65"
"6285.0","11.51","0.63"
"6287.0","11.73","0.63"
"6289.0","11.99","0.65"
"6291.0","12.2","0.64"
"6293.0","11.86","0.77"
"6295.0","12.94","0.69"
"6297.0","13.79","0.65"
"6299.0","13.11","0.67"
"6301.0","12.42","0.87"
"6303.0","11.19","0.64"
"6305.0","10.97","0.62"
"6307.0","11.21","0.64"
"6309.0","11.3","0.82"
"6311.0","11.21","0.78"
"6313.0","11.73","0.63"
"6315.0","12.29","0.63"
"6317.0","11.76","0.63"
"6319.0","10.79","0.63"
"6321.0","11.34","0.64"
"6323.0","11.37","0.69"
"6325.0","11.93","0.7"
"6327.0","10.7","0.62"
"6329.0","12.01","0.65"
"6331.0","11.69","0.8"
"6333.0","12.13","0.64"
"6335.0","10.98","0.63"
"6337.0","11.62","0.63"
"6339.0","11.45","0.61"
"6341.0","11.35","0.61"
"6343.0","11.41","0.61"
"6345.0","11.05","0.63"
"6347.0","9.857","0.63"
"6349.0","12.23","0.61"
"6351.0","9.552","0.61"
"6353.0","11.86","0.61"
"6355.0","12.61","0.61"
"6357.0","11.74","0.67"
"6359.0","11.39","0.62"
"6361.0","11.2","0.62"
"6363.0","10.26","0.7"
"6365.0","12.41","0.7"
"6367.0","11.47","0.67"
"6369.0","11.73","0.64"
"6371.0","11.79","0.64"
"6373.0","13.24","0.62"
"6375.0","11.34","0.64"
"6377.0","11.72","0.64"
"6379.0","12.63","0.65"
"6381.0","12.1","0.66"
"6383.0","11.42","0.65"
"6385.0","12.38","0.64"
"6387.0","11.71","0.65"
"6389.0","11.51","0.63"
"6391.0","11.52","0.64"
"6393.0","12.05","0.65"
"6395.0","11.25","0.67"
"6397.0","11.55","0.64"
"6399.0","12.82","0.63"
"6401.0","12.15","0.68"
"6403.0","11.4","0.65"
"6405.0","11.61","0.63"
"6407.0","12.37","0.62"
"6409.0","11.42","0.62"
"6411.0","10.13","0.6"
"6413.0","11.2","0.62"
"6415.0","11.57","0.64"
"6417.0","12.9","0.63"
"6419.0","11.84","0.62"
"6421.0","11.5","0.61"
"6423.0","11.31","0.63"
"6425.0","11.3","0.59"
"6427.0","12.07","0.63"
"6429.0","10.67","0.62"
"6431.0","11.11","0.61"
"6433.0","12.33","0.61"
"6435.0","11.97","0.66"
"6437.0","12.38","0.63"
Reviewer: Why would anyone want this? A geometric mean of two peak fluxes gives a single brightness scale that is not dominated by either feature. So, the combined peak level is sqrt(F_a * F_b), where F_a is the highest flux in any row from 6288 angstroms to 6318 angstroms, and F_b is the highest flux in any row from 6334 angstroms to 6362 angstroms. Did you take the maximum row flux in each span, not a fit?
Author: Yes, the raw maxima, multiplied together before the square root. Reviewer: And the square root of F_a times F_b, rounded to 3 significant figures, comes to 13.2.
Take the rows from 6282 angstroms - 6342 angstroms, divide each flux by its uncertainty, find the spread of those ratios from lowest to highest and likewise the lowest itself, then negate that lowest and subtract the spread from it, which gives -21.2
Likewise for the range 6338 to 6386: -21.4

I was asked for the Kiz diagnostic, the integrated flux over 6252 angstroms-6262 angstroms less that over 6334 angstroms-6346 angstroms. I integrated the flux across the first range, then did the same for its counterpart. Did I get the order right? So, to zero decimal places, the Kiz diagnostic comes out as -26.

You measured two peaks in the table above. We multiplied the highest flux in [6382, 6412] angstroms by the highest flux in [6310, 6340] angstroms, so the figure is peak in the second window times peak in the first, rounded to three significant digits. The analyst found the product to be 158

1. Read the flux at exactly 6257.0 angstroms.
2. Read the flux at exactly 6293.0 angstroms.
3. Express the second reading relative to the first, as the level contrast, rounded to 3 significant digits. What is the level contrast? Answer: 1.10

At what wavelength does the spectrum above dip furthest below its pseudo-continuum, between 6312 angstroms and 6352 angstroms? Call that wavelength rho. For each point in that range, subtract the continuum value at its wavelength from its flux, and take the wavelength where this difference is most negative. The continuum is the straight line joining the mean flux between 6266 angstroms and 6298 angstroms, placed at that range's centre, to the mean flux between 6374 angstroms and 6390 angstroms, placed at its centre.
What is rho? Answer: 6351.0 angstroms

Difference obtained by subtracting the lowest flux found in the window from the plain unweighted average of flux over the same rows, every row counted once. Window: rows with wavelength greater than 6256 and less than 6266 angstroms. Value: 0.64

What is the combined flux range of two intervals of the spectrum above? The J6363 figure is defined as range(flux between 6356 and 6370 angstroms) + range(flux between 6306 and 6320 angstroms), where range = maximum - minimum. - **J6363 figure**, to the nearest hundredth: 3.65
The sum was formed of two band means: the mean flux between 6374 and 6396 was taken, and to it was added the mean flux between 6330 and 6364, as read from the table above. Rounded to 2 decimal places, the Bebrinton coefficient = 23.10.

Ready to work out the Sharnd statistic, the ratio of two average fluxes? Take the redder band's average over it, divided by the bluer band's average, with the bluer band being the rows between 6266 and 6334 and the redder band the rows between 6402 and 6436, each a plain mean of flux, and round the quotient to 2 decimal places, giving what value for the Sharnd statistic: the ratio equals 0.99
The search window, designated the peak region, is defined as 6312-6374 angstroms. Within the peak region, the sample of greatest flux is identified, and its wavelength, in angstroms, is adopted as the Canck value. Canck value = 6373.0 angstroms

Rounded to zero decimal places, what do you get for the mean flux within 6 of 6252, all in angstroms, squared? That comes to 120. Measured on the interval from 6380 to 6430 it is 136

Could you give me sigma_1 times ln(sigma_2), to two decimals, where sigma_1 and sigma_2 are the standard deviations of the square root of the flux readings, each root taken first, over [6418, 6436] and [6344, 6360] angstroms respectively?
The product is -0.14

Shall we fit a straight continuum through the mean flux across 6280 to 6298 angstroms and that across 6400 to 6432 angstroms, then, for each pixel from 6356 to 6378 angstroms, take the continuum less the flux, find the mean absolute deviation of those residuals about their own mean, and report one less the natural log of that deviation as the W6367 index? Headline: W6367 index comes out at 1.72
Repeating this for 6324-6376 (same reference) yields 1.55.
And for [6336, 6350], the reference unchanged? 1.76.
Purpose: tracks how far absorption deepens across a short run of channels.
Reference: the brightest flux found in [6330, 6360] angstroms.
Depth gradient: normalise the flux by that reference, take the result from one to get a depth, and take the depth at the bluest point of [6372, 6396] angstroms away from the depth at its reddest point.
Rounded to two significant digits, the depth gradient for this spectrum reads 0.16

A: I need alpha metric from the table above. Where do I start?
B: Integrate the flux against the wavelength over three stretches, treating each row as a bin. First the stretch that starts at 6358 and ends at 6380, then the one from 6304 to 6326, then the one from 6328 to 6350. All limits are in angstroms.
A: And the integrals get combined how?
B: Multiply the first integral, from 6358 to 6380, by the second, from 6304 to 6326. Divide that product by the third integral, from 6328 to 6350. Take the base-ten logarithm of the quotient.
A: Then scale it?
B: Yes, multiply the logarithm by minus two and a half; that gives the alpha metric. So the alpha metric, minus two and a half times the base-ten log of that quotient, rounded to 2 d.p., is -6.03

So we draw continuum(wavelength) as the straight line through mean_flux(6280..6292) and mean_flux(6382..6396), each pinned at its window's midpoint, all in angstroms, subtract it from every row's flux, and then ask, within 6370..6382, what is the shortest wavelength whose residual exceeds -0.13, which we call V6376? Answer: 6371.0 angstroms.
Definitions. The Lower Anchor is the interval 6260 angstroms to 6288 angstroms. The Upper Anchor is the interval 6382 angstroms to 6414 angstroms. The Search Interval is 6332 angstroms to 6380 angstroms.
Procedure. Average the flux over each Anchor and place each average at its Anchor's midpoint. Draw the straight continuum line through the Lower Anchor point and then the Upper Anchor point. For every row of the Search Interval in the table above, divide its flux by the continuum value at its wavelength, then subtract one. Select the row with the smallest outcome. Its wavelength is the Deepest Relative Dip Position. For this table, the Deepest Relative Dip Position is 6351.0 angstroms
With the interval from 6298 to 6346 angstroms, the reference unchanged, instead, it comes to 6327.0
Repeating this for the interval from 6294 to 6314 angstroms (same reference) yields 6305.0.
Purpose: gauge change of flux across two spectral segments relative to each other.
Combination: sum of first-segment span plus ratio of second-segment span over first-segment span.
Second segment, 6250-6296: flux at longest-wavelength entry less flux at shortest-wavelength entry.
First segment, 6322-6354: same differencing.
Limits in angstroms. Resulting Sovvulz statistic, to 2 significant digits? 4.1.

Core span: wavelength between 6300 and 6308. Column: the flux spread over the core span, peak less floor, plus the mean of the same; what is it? 12.90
